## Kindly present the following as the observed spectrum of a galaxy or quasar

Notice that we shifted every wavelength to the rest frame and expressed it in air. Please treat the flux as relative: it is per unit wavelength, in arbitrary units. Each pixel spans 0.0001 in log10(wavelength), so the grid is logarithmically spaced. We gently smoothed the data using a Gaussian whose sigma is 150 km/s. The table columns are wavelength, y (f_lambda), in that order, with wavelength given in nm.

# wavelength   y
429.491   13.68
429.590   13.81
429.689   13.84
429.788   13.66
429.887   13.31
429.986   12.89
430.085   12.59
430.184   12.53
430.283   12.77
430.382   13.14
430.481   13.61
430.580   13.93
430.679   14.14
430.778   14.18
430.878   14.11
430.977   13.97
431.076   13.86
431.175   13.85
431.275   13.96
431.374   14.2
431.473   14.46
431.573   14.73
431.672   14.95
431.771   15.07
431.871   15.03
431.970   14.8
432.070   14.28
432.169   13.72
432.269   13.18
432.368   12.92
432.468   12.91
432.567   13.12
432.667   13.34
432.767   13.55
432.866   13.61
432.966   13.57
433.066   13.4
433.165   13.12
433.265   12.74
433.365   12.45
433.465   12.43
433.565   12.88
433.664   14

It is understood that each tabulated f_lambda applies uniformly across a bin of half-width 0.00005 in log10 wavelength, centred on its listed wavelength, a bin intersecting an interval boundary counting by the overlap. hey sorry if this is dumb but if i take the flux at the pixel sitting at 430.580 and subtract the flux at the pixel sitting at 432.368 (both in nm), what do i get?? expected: 1.0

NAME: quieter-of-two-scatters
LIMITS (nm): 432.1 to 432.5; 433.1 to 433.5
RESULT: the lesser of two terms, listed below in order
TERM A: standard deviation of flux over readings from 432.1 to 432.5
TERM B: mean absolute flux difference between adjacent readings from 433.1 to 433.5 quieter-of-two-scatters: 0.23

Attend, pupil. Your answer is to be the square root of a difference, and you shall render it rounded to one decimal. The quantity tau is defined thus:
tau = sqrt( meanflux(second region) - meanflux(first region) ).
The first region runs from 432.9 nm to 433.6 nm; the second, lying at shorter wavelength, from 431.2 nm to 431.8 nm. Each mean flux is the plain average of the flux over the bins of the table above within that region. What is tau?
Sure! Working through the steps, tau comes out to 1.3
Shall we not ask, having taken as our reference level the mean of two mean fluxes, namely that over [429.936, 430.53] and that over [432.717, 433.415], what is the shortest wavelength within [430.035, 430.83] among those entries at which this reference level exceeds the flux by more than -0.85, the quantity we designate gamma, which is 430.085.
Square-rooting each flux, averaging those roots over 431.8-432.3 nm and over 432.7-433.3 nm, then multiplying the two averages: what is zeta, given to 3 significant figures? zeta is 13.8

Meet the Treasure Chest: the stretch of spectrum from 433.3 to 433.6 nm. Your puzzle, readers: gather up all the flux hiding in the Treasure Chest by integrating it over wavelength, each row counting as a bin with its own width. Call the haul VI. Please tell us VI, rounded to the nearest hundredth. 3.77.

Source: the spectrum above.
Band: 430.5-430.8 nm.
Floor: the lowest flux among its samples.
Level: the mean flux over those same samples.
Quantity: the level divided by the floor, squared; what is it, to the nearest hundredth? 1.02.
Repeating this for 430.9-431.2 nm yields 1.01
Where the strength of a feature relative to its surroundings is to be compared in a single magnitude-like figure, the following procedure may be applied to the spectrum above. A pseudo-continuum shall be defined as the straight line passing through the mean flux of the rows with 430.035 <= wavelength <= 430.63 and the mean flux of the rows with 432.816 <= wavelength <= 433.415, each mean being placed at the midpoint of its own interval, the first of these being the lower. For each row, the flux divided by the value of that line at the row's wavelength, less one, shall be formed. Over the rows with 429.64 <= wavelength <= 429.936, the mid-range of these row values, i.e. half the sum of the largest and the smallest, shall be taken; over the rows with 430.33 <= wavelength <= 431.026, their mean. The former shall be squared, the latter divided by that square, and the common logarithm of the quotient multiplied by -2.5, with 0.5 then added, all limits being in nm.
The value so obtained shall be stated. -4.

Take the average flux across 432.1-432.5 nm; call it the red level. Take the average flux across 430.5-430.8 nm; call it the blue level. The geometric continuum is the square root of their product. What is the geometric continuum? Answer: 13.6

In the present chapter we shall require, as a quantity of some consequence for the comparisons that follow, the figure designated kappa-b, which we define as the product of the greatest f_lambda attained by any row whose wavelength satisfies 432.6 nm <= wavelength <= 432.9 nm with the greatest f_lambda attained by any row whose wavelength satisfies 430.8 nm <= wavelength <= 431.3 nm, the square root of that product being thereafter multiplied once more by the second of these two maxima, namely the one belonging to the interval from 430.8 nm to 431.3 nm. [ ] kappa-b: 196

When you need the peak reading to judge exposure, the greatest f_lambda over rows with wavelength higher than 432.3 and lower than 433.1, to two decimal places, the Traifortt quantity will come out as 13.61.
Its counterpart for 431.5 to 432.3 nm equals 15.07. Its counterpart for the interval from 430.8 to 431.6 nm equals 14.73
